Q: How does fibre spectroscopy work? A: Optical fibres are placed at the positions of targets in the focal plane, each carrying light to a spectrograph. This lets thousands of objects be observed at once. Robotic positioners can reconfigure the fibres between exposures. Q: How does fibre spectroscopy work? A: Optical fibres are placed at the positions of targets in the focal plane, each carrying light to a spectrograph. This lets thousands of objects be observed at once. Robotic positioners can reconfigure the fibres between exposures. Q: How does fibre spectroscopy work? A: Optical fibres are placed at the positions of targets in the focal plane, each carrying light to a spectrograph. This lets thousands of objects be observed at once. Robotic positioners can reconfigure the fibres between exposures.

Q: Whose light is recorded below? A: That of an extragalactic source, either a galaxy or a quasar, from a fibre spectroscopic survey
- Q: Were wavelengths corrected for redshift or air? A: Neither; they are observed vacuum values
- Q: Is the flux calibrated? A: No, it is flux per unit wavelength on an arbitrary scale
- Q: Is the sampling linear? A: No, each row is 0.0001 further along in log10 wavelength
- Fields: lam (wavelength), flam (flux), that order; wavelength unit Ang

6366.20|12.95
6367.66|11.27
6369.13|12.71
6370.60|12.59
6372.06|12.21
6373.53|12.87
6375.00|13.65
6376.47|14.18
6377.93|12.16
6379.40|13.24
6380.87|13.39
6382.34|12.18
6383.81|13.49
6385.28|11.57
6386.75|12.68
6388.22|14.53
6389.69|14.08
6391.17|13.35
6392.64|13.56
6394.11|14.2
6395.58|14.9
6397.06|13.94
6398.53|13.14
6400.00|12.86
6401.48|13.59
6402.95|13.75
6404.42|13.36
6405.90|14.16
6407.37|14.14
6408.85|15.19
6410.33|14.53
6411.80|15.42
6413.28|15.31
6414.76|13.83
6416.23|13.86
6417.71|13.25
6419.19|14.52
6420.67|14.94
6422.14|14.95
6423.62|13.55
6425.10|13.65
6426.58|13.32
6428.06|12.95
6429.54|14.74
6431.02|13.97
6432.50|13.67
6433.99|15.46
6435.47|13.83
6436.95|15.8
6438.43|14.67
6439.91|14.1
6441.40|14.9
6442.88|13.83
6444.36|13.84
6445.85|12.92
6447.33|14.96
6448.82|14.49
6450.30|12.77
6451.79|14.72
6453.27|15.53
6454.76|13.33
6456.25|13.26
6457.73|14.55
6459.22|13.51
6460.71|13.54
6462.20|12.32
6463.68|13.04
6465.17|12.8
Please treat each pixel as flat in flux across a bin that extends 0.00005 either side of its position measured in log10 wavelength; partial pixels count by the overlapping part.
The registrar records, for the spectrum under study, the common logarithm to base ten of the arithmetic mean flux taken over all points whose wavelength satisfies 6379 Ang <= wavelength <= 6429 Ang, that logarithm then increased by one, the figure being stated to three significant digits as 2.14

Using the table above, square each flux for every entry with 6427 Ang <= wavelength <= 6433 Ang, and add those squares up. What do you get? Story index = 767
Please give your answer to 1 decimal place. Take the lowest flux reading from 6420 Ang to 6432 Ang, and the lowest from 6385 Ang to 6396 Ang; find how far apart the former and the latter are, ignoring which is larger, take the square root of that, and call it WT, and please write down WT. 1.2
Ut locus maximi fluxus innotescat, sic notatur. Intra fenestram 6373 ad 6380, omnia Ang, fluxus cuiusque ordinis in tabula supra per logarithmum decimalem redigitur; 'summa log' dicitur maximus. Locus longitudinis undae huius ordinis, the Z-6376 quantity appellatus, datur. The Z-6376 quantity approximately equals 6376.47 Ang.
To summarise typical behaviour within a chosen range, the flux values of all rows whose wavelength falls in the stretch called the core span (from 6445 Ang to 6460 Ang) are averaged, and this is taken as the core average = 14.0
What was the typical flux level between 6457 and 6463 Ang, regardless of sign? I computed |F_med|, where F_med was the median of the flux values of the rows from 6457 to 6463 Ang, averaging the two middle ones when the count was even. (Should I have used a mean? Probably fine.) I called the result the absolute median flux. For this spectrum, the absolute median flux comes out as 13.5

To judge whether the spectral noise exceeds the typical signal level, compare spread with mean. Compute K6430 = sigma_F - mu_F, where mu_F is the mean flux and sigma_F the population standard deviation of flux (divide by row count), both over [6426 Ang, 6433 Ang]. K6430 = -13.1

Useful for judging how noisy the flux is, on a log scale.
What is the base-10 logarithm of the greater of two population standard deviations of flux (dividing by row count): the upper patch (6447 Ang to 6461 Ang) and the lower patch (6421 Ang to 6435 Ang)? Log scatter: -0.070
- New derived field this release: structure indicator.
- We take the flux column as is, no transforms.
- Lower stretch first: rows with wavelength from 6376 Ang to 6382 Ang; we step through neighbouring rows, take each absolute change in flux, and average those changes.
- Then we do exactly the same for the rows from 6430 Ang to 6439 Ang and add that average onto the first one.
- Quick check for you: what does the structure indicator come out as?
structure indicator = 2.45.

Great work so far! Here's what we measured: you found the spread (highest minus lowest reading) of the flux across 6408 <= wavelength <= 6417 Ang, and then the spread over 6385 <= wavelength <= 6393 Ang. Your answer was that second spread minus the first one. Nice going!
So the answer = 1.4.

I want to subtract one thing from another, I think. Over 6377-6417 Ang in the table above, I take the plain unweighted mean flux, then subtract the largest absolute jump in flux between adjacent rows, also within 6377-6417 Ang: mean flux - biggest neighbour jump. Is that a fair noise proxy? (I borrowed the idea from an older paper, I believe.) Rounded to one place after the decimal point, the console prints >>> 11.8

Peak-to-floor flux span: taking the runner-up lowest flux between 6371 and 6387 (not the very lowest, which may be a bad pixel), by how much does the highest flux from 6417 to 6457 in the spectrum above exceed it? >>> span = 3.6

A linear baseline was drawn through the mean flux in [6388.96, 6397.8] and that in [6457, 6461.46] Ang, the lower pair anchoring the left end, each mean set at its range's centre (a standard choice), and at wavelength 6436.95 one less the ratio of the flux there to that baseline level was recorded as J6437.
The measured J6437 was -0.14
